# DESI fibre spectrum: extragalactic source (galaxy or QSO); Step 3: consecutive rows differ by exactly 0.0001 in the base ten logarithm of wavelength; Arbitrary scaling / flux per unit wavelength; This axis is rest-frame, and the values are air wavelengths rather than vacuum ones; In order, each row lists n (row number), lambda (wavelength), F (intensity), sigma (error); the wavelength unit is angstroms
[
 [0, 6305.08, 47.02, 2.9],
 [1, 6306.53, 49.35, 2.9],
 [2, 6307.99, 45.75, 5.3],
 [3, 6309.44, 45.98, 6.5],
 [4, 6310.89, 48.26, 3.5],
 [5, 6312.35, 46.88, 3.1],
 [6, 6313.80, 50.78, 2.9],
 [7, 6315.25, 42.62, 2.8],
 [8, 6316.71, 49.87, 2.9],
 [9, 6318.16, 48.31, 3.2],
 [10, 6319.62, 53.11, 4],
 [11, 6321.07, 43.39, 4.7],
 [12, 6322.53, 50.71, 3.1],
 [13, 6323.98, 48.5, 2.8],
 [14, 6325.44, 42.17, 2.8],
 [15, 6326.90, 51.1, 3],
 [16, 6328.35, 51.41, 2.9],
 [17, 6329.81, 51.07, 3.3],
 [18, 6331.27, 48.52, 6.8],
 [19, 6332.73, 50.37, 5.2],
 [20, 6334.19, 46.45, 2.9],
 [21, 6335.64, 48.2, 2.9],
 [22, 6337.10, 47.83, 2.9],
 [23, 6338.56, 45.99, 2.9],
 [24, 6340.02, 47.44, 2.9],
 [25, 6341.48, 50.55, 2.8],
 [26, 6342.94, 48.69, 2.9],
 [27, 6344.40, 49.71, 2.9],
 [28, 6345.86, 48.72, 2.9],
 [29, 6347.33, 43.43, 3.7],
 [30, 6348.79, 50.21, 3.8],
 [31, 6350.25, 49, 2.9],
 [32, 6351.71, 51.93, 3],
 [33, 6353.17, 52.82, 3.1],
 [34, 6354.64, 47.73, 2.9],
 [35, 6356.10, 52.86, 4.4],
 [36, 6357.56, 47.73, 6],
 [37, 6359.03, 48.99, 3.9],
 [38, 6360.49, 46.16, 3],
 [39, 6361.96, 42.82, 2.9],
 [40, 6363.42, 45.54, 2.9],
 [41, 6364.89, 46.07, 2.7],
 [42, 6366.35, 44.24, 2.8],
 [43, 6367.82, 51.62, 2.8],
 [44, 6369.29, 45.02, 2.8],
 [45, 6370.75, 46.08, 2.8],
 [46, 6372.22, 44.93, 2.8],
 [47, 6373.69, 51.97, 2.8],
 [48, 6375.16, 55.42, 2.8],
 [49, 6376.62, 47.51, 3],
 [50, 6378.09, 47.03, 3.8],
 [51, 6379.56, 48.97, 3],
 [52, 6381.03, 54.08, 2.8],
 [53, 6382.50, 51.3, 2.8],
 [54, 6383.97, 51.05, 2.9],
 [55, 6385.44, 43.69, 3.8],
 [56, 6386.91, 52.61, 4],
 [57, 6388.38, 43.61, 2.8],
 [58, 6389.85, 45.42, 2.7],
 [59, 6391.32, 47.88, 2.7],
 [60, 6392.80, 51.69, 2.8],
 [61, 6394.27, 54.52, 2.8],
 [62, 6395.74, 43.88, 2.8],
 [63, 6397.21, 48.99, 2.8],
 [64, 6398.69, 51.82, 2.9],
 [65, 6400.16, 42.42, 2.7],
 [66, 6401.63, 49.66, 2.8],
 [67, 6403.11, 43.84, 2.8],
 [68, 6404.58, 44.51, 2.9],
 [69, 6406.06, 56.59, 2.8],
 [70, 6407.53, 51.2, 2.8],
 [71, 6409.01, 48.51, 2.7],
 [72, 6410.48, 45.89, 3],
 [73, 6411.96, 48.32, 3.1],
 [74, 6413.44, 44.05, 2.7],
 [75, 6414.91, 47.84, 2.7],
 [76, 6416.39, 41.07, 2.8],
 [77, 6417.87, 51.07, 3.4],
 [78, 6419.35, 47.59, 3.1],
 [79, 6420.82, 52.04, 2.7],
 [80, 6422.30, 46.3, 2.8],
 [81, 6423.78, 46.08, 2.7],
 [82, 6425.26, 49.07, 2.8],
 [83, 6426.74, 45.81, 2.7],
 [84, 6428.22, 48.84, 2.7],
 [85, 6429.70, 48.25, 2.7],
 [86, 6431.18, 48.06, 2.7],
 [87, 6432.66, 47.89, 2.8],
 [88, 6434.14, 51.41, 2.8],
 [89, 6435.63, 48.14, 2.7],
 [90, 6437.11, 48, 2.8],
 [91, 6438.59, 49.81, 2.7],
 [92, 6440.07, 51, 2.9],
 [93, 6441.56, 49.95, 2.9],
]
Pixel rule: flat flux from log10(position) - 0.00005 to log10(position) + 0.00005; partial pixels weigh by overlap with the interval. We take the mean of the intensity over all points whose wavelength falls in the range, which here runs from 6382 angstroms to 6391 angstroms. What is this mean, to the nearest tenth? 47.9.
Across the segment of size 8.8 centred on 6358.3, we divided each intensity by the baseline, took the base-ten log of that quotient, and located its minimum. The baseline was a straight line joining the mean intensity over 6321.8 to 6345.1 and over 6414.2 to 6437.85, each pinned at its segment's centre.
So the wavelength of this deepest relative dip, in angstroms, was 6361.96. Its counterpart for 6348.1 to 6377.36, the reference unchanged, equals 6361.96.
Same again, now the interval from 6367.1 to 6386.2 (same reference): 6385.44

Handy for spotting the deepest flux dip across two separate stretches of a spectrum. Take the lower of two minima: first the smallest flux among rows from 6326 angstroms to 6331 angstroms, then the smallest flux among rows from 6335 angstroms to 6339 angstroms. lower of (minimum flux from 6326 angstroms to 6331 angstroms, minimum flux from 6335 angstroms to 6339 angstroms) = 46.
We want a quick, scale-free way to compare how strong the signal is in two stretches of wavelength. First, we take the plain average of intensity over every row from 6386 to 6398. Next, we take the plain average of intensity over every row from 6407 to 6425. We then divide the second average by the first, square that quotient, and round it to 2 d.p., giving 0.96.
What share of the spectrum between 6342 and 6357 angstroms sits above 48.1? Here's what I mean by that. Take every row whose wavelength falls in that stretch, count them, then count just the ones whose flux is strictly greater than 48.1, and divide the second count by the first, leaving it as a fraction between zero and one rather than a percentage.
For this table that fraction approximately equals 0.8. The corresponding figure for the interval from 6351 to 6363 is 0.5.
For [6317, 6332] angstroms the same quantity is 0.8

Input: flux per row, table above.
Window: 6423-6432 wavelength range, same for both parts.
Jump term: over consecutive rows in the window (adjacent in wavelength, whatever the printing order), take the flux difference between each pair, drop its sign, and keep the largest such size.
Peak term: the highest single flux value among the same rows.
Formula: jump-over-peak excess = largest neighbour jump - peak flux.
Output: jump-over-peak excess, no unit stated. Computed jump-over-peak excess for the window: -45.8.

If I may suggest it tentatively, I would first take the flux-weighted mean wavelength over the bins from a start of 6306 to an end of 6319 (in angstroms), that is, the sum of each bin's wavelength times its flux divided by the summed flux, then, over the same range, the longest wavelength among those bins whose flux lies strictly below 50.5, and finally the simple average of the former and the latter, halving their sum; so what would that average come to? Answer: 6315.3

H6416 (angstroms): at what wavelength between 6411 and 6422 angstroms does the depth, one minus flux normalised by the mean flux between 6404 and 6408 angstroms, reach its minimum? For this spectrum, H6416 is 6420.82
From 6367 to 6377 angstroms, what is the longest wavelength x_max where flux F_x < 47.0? 6372.22 angstroms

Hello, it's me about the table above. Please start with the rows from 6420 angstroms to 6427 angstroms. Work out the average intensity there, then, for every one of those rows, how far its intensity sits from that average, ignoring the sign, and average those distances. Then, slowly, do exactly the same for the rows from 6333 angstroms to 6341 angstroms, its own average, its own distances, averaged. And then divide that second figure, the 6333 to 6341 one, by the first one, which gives 0.4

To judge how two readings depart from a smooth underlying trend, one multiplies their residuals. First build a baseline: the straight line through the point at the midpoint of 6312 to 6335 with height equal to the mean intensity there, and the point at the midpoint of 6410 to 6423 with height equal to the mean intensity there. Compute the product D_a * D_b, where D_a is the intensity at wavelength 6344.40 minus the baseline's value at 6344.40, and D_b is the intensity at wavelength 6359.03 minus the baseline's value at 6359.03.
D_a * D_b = 2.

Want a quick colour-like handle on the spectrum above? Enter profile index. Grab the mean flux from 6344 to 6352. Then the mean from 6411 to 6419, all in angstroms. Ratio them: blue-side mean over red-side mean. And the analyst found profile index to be 1.05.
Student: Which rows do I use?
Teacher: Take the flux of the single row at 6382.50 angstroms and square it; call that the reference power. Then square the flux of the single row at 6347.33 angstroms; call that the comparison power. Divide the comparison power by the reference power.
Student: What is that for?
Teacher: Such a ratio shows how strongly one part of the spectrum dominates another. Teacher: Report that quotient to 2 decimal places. 0.72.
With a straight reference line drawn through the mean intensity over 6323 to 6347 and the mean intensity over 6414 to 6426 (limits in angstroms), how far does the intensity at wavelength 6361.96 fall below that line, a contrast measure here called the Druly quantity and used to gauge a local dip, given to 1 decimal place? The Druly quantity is 5.4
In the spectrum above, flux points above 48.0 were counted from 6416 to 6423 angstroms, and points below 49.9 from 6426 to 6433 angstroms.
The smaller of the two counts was 2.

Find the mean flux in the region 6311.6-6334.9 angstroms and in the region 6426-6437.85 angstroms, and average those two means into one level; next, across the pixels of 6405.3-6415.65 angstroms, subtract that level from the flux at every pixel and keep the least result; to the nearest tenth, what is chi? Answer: -4.3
